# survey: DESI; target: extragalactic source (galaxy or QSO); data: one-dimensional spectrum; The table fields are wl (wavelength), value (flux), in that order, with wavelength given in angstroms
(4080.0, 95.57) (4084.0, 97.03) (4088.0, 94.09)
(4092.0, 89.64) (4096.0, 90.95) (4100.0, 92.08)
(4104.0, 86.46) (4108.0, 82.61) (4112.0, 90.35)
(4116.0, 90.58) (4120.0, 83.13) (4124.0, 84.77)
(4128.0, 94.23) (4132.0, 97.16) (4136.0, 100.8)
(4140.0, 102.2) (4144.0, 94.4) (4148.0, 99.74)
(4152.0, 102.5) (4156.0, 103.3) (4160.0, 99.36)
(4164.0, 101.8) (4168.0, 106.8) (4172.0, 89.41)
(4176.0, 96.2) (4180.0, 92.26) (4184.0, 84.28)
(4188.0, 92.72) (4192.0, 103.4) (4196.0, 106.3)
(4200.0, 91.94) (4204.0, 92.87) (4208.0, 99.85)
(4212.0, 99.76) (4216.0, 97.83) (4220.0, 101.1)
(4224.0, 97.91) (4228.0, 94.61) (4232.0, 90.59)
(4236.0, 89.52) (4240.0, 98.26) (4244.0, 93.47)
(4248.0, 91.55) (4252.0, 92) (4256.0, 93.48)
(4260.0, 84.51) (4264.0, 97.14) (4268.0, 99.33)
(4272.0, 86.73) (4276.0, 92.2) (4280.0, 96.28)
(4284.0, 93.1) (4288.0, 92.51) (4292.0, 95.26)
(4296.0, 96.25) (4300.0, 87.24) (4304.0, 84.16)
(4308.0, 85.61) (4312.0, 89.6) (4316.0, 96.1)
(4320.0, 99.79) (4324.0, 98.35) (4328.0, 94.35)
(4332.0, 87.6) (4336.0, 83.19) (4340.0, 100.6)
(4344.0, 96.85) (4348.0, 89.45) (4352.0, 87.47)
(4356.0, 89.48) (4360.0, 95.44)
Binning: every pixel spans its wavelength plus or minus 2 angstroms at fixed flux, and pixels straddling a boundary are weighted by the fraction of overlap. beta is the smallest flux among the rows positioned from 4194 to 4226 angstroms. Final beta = 91.94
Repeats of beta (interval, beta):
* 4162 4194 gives 84.28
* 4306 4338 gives 83.19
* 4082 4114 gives 82.61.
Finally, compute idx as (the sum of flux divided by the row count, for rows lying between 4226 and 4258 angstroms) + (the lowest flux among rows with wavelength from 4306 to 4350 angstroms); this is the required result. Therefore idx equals 176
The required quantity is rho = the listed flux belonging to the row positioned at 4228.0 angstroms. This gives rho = 94.61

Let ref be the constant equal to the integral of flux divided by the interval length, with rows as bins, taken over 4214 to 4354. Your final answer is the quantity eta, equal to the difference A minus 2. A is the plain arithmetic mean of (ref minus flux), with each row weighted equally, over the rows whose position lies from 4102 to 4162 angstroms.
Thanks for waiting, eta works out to -3.1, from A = -1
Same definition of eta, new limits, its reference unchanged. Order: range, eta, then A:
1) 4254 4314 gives -0.6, 1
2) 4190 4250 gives -5.6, -4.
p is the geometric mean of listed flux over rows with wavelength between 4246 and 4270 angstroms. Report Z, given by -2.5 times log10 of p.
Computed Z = -4.92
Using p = 92.9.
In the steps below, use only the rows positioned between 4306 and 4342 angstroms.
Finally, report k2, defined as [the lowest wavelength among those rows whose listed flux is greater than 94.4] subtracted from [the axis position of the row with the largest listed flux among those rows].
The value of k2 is 24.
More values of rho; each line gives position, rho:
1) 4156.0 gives 103.3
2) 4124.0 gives 84.77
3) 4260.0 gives 84.51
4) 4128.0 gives 94.23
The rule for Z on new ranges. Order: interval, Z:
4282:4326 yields -4.91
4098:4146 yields -4.90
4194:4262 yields -4.94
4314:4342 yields -4.93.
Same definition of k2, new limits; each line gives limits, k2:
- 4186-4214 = 4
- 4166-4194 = 0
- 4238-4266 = 0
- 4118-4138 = 4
